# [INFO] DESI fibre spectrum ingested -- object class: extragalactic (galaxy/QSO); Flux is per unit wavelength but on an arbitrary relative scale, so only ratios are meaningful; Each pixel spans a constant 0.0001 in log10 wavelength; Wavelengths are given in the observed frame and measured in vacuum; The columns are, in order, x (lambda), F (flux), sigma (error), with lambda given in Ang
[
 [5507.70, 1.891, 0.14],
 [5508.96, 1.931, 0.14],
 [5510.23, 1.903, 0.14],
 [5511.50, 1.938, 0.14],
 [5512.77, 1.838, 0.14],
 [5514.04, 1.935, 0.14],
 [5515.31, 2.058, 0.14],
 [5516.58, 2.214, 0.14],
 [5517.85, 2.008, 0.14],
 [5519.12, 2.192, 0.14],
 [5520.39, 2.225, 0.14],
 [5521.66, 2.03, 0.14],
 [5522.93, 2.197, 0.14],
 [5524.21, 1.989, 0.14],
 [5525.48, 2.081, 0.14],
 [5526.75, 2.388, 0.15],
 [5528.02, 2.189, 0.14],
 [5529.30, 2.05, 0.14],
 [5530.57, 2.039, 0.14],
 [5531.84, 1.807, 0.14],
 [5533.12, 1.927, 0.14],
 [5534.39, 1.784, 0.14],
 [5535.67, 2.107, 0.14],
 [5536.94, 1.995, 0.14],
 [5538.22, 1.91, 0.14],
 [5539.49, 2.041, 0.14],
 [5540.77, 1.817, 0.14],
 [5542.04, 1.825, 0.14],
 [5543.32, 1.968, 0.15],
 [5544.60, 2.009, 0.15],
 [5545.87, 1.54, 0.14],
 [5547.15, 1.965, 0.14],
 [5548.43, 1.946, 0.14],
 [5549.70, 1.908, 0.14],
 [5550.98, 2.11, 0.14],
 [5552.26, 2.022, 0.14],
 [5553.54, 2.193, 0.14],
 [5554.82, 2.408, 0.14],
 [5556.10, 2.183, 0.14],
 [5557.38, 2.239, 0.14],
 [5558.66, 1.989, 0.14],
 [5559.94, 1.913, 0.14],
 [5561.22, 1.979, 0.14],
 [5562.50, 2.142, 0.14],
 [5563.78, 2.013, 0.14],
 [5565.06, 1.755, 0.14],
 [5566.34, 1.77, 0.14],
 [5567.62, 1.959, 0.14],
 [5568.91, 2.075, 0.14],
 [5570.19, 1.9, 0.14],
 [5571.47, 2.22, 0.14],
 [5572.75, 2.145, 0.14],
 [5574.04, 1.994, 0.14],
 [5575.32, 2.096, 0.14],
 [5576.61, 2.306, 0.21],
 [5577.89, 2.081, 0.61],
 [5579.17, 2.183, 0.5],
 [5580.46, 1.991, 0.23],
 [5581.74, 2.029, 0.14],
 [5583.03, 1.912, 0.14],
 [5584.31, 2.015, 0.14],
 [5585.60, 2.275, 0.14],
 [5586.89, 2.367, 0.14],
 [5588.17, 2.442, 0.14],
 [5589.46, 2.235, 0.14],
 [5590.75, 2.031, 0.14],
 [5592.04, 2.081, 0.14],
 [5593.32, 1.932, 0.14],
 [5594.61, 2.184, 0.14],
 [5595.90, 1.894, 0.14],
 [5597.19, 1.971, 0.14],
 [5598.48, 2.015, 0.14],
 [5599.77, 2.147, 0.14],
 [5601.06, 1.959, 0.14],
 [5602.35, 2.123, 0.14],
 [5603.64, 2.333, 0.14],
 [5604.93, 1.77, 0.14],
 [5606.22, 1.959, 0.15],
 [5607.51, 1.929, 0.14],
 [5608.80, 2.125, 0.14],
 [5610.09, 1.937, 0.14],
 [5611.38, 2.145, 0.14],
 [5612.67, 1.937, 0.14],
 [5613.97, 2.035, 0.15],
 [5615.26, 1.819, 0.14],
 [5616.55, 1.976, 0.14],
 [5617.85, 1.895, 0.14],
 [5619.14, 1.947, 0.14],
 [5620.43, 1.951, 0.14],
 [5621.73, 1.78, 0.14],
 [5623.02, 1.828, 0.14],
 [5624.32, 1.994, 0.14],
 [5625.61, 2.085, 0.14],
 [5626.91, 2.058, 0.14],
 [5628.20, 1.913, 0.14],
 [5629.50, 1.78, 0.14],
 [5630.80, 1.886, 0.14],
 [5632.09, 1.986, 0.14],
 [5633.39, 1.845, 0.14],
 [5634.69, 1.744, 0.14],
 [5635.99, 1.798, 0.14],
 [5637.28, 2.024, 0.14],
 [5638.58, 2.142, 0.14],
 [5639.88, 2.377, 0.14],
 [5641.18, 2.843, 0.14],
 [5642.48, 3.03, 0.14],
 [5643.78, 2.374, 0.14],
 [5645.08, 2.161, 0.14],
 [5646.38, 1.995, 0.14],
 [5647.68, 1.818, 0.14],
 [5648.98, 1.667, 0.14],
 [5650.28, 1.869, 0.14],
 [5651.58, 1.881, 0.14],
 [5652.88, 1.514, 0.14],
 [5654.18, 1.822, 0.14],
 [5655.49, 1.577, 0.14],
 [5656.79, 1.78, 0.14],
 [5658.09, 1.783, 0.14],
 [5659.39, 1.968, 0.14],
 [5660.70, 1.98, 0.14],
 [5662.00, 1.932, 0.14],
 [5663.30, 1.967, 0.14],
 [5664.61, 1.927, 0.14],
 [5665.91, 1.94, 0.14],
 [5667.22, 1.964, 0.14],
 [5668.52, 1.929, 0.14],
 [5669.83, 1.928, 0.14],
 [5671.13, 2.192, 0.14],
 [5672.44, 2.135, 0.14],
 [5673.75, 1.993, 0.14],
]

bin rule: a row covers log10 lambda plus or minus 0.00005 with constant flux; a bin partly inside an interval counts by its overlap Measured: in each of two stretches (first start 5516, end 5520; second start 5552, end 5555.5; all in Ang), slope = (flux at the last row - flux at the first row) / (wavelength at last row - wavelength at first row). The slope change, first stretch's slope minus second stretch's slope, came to -0.16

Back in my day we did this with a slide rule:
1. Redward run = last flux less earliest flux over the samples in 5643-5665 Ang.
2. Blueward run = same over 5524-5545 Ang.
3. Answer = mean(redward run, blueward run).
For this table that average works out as -0.21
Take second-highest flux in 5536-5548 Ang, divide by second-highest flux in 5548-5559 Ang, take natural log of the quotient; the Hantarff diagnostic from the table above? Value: -0.11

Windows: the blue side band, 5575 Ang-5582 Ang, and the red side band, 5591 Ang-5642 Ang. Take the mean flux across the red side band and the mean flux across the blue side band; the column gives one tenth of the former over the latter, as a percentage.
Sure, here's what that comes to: 9.5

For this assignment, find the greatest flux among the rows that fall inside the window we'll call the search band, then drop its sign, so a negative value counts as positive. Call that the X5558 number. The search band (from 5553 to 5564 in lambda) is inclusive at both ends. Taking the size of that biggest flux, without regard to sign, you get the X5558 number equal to 2.41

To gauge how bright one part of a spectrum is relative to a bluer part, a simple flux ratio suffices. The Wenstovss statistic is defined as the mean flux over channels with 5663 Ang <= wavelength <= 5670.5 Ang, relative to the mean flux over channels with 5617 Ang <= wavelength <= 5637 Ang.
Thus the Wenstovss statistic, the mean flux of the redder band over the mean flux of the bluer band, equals 1.02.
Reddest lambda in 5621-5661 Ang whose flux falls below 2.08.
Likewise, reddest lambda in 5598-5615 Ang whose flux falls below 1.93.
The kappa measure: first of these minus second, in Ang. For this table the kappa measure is 53.2 Ang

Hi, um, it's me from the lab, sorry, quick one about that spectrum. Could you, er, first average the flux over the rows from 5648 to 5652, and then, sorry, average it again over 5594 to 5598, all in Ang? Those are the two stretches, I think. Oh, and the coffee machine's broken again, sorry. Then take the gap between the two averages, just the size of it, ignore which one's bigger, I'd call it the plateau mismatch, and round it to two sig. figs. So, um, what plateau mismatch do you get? 0.21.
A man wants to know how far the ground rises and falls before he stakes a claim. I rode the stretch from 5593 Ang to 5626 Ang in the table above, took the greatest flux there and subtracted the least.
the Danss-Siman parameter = 0.56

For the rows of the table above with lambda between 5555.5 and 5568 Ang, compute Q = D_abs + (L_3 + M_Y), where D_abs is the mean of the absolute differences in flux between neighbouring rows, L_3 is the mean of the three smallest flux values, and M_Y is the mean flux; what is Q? 3.94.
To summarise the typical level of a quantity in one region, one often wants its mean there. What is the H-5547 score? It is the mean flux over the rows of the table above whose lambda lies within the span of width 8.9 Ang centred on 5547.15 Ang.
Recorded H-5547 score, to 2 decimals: 1.92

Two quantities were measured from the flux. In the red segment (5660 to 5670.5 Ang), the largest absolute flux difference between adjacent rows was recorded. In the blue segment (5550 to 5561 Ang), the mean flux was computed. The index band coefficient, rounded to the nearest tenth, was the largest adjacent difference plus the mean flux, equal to 2.2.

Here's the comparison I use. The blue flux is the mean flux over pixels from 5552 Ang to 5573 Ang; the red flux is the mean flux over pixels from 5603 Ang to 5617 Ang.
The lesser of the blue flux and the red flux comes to 2.00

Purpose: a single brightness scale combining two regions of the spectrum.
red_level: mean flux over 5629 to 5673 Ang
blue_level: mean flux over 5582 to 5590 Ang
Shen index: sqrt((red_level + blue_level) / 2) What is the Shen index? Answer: 1.45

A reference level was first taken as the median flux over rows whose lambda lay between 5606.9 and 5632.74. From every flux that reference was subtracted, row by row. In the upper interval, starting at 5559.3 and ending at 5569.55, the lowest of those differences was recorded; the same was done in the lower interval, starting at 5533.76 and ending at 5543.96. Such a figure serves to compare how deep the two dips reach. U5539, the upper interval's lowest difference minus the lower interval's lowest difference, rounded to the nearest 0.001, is -0.029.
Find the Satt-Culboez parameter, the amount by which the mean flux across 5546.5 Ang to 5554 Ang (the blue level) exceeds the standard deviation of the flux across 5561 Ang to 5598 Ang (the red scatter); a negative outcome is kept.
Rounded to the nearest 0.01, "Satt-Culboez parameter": 1.86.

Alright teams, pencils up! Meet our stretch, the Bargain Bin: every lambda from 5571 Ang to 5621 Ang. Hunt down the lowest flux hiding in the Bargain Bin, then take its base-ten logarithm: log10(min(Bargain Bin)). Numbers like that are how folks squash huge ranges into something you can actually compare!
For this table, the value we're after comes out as 0.248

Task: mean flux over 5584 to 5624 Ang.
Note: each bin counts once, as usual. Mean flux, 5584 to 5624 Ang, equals 2.03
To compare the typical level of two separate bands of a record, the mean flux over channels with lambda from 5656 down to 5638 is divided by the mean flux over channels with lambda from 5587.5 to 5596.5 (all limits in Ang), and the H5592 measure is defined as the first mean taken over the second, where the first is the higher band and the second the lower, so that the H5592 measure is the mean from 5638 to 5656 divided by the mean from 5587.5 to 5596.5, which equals 0.982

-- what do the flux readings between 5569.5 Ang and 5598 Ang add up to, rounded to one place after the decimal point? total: 46.3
